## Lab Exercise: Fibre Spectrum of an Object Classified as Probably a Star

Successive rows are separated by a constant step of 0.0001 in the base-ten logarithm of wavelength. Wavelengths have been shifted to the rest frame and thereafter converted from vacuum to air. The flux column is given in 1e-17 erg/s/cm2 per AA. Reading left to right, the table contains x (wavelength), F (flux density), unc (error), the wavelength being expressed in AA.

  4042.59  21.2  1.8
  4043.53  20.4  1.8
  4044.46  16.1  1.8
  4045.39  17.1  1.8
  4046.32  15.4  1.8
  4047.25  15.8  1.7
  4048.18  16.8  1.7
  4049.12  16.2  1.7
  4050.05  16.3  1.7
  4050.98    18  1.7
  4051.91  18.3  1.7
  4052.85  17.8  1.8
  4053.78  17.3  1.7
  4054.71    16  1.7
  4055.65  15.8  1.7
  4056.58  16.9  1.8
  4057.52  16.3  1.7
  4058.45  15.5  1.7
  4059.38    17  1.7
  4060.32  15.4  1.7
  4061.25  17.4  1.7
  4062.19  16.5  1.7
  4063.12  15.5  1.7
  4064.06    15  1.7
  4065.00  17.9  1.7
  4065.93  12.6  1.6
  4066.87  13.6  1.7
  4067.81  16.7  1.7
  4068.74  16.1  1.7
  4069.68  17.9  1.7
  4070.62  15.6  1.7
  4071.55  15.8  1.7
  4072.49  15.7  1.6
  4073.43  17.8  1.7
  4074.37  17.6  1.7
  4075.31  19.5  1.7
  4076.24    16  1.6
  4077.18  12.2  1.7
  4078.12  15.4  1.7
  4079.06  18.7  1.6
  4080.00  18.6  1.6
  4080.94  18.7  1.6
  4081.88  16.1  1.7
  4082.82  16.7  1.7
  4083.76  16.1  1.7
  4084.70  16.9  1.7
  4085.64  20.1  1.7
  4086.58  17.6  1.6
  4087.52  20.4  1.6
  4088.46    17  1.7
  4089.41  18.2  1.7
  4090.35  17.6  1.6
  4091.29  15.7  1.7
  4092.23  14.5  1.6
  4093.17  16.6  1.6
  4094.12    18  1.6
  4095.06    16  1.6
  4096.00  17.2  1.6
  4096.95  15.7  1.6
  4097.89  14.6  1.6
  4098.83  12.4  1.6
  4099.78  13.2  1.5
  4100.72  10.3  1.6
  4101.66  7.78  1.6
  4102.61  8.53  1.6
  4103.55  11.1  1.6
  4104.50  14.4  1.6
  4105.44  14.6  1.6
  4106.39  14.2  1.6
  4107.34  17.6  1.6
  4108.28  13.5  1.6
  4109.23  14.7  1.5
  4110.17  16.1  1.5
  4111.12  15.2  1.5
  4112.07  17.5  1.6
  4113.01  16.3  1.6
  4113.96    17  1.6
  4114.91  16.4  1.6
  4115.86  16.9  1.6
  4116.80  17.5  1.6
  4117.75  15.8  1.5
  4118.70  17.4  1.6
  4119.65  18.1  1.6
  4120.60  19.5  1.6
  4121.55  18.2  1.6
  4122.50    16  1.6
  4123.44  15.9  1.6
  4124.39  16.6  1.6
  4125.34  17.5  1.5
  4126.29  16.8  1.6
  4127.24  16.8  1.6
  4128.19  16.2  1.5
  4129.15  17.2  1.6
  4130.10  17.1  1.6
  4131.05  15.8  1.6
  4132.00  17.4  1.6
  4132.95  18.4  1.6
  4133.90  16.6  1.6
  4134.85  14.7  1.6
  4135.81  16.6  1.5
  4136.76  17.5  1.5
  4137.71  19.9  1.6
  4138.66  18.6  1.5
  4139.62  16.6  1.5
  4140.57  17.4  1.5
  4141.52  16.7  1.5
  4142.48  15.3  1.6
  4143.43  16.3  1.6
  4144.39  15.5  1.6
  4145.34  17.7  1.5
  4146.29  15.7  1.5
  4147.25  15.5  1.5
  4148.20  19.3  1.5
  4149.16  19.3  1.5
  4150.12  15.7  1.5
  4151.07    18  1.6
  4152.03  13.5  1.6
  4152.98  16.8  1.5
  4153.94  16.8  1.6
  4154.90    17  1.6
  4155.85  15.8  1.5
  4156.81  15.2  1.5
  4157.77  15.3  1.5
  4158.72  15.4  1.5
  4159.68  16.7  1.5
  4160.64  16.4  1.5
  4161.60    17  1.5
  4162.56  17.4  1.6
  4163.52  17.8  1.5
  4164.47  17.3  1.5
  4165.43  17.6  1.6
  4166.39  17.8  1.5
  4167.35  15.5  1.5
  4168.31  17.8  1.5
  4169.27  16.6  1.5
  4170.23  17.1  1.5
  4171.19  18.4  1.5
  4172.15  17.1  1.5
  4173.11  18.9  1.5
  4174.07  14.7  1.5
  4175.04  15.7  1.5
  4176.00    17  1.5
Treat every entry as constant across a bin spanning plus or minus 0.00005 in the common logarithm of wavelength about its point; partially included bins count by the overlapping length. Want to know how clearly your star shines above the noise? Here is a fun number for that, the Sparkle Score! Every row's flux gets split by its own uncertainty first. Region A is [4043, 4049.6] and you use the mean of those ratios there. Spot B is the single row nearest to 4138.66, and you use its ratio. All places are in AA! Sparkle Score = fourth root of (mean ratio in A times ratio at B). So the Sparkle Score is 3.30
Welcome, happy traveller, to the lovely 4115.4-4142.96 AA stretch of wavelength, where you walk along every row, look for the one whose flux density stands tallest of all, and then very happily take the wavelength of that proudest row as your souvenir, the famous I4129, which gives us 4137.71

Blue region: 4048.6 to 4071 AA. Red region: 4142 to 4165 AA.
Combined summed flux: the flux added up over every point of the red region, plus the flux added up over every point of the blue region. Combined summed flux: 788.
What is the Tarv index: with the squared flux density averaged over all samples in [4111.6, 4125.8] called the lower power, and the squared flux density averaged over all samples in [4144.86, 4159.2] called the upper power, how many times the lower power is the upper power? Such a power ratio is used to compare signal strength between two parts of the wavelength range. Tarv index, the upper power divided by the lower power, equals 0.932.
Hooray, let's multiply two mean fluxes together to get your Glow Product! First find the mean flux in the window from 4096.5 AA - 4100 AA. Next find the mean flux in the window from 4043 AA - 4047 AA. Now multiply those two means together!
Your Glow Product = 241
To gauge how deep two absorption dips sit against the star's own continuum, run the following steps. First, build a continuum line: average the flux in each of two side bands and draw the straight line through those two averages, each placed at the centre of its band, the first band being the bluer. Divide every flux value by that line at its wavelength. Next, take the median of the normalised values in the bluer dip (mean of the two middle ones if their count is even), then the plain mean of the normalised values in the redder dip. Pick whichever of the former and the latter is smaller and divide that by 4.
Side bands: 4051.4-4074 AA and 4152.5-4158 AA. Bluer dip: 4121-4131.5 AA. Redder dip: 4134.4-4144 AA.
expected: 0.259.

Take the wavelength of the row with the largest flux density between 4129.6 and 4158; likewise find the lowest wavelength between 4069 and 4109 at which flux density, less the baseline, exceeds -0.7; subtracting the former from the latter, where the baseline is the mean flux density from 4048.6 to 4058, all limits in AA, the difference -68.0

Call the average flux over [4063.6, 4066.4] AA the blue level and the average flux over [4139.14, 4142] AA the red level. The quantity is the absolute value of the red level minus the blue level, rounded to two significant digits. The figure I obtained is 1.7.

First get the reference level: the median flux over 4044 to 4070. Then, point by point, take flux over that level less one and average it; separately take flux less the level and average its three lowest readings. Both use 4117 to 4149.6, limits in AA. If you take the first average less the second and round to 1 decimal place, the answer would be 1.2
